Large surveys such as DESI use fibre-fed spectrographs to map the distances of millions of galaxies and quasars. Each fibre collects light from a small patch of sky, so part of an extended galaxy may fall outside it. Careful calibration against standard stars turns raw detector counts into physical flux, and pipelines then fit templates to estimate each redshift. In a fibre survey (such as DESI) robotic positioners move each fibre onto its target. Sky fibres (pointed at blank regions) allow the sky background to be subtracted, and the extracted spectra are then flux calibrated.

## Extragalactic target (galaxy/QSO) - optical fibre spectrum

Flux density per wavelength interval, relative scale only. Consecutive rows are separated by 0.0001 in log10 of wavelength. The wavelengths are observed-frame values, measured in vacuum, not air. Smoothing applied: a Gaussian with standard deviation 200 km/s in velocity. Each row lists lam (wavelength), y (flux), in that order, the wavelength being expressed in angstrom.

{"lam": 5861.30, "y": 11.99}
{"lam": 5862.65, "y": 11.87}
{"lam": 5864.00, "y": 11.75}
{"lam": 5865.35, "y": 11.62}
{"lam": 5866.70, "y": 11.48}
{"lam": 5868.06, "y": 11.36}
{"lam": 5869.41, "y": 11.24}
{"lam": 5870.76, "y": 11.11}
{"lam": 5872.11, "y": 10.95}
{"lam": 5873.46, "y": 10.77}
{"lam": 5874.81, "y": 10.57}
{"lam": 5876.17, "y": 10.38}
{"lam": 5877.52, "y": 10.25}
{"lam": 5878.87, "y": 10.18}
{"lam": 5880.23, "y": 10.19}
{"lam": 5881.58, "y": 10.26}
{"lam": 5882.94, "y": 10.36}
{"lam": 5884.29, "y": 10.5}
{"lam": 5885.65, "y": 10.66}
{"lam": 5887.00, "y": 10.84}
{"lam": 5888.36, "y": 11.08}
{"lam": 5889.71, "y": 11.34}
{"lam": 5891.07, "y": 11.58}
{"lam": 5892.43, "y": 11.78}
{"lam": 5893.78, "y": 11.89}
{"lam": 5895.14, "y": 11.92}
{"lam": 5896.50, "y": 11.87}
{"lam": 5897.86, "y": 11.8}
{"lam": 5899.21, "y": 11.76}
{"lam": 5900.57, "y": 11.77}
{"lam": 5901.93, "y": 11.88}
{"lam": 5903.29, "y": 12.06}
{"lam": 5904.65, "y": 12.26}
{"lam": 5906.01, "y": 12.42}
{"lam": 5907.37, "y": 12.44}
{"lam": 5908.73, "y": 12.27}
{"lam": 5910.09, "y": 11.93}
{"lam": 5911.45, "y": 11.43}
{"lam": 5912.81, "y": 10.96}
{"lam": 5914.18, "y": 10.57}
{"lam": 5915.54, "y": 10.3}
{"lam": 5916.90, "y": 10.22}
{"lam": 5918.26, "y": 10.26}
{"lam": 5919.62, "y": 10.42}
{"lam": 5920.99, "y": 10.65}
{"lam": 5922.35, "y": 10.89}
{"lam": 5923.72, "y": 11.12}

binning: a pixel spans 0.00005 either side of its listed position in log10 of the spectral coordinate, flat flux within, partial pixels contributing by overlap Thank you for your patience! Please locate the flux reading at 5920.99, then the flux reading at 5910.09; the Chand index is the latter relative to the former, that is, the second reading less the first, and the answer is 1.3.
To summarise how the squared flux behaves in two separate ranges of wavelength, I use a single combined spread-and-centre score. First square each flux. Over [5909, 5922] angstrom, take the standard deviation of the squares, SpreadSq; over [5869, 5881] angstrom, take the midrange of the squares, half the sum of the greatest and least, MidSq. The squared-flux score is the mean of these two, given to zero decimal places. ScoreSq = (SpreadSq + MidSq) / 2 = 64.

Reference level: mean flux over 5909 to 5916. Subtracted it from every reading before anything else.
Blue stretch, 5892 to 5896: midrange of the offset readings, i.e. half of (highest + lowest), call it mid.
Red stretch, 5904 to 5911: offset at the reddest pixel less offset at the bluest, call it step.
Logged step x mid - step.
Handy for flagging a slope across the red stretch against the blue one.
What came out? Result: 0.1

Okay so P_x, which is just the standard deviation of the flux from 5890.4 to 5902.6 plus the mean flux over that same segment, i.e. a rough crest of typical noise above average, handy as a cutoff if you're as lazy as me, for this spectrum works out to 11.9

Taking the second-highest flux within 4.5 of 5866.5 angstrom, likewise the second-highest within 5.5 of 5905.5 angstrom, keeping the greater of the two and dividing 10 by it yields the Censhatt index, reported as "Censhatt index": 0.805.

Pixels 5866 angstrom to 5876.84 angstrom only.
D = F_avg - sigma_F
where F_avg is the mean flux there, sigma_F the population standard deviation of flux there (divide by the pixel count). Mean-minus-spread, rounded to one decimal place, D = 10.6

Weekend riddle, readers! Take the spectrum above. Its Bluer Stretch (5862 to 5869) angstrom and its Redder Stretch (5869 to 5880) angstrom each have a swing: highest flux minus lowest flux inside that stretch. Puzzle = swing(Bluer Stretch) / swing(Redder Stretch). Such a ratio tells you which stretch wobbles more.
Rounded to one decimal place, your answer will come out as 0.5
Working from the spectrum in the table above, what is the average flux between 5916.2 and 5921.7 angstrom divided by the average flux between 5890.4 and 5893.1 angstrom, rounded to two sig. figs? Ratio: 0.89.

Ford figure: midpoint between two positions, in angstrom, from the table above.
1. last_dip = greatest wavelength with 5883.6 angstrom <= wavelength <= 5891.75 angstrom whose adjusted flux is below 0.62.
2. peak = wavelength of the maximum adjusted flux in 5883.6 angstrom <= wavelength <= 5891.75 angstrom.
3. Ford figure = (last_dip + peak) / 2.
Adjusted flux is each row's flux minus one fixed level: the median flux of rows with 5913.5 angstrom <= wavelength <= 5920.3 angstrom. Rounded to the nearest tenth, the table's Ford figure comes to 5889.0 angstrom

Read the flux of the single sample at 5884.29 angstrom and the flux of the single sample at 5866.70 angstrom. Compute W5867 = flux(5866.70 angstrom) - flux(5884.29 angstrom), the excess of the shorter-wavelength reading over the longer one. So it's 1.0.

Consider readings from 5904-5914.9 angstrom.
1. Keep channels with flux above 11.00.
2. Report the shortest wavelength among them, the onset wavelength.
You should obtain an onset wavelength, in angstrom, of 5904.65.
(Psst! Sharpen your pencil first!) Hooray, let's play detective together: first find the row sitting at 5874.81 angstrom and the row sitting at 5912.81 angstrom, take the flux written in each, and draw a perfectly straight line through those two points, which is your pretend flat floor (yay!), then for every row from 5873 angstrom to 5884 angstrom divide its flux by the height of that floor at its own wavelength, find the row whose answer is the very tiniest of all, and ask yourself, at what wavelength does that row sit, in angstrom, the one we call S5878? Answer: 5880.23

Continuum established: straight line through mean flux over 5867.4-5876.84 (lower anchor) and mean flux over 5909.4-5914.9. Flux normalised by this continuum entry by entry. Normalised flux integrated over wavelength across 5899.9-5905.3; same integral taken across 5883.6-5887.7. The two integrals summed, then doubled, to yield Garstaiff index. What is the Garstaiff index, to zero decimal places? 20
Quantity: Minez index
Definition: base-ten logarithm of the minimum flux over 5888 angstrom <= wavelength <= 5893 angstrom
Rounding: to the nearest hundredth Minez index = 1.04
